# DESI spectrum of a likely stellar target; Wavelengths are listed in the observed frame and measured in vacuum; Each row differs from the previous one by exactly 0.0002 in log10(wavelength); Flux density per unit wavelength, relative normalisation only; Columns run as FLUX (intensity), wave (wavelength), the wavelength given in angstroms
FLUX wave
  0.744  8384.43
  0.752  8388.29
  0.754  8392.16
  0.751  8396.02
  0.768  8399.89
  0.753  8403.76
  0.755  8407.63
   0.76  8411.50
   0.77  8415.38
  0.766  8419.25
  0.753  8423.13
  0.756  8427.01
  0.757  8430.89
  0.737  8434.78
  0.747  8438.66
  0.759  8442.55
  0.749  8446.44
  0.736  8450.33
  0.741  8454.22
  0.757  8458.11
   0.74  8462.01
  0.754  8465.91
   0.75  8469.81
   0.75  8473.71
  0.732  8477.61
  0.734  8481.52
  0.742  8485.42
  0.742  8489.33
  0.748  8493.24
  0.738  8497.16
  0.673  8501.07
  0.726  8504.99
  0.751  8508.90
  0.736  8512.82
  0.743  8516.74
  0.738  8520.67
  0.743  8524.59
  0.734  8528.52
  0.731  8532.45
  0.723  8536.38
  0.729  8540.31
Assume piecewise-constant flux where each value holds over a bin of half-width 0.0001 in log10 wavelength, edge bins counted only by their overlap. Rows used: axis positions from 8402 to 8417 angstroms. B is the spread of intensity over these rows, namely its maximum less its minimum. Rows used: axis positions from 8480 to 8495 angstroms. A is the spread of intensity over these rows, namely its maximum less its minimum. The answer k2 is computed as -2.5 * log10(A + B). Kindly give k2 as 3.77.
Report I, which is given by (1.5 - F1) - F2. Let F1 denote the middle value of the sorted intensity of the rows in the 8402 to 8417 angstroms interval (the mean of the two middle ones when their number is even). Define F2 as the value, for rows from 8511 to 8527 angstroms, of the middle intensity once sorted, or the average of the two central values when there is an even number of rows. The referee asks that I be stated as 0.002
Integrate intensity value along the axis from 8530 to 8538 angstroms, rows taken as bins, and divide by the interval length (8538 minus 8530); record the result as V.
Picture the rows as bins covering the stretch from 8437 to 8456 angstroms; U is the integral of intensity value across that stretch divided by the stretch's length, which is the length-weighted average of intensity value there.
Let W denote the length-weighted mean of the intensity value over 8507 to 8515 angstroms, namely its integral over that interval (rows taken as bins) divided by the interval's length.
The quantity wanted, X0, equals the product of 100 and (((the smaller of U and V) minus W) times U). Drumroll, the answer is -1.2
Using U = 0.746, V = 0.727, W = 0.743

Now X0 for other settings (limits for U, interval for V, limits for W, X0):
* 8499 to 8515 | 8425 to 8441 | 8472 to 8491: -1.3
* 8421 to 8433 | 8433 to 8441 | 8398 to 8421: -1.4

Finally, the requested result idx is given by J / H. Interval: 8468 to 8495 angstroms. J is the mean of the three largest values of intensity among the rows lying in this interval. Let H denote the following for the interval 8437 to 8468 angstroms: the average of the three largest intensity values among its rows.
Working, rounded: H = 0.757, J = 0.749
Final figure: 0.99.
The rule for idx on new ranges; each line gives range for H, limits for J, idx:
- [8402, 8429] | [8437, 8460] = 0.99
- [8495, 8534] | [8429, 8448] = 1.01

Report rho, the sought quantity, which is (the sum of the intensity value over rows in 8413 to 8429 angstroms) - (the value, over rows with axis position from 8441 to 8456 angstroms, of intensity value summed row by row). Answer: 0.1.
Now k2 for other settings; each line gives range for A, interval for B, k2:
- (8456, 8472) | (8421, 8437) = 3.58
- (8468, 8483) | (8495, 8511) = 2.54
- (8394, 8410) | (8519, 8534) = 3.84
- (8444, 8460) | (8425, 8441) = 3.47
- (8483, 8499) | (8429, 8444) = 3.74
